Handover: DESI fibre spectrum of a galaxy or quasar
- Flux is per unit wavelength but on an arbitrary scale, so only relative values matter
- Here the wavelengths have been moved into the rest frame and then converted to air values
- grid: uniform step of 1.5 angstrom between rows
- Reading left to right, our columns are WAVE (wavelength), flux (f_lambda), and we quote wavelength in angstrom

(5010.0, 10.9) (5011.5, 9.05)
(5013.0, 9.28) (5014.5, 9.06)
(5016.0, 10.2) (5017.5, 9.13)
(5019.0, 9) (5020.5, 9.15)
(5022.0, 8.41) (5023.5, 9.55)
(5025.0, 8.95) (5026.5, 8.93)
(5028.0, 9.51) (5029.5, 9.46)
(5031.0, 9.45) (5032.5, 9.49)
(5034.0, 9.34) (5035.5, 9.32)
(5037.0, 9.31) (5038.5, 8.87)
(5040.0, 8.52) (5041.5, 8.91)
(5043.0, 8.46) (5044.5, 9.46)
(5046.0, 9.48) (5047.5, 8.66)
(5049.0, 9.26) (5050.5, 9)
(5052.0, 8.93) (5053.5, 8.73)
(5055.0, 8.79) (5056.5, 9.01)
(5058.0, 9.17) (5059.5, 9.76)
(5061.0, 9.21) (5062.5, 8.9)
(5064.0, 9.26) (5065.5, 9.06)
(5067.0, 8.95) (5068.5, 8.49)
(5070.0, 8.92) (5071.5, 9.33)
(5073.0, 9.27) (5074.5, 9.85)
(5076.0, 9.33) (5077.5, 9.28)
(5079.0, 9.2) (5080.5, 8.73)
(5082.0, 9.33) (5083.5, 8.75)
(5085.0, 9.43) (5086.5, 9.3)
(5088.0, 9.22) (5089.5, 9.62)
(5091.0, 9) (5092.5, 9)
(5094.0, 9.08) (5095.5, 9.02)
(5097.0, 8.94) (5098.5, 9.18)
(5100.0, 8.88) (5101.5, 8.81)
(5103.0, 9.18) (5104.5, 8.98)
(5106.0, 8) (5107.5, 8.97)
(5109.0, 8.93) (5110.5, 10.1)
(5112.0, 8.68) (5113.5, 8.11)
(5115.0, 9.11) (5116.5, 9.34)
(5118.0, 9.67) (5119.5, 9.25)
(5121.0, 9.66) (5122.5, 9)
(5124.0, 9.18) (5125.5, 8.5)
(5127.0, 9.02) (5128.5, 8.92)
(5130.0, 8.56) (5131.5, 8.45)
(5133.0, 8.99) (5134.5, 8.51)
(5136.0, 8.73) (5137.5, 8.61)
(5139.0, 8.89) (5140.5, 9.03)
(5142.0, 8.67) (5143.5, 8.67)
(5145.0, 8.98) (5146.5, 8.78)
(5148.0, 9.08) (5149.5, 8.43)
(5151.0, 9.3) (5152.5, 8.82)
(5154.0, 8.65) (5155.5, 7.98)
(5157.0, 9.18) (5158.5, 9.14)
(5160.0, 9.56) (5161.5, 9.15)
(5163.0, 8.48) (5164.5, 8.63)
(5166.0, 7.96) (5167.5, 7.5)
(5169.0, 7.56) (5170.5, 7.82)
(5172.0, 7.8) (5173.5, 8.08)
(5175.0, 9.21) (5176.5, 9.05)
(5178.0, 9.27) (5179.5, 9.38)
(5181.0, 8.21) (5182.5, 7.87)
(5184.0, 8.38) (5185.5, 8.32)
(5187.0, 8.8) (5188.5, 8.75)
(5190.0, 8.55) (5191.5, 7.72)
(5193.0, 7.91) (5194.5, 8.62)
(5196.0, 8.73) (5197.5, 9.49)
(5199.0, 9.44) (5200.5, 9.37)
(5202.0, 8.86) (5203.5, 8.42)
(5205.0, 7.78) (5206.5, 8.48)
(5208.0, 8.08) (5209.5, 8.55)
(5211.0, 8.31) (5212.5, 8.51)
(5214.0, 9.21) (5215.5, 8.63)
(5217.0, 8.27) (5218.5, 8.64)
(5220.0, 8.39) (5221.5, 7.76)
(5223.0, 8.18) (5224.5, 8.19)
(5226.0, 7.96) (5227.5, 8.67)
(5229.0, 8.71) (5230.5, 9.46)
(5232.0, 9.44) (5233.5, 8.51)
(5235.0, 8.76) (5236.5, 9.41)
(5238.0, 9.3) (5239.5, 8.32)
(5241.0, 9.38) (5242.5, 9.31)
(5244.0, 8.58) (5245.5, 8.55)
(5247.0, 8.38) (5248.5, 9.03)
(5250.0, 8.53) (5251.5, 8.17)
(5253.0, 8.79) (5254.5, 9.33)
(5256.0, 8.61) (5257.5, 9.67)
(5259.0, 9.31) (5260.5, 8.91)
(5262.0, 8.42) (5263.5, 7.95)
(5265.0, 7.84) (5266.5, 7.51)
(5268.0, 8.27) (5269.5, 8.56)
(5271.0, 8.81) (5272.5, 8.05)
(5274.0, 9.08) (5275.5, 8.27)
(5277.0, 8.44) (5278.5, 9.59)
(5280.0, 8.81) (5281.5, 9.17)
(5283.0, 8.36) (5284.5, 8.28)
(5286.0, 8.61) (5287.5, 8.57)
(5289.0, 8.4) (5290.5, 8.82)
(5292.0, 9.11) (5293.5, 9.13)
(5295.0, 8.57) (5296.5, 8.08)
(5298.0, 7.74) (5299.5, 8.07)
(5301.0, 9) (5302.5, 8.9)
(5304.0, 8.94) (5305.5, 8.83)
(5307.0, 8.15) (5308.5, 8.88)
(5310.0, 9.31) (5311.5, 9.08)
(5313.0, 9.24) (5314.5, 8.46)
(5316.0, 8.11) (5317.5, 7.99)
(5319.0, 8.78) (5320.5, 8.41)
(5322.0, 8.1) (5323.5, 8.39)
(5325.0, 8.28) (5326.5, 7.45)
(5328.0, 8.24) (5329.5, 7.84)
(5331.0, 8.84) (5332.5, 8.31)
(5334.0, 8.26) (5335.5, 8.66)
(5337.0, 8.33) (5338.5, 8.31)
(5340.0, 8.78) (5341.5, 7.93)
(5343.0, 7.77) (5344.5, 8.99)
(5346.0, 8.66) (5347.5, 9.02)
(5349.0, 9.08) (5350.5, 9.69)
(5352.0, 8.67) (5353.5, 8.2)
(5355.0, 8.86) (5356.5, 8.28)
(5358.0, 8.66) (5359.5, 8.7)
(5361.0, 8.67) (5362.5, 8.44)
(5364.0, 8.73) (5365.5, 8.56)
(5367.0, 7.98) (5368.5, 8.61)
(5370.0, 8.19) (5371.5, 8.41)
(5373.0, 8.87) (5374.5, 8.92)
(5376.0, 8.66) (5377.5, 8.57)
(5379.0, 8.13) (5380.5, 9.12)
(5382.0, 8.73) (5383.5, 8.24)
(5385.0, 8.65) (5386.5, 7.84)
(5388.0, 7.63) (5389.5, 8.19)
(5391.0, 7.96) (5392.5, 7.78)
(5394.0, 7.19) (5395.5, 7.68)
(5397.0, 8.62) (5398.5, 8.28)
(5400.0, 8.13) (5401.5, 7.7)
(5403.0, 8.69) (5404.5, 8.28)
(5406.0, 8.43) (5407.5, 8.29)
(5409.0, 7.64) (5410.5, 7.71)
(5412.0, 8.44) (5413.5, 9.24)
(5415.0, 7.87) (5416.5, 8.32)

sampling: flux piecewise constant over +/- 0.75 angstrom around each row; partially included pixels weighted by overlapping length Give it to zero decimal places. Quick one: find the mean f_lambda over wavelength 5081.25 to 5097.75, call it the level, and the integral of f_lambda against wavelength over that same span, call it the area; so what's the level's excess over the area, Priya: -142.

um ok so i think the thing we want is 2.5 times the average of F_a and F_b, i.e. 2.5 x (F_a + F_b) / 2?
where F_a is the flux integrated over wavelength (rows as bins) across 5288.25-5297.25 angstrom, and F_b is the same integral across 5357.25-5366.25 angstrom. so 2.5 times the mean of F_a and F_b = 195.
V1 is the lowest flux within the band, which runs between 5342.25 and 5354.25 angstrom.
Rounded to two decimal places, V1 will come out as 7.77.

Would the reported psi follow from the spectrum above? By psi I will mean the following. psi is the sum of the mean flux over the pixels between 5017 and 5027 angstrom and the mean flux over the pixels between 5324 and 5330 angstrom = 17.0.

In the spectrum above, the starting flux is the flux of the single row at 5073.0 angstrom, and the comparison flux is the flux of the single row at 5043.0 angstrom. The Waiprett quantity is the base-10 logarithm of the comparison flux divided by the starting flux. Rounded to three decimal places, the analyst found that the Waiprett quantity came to -0.040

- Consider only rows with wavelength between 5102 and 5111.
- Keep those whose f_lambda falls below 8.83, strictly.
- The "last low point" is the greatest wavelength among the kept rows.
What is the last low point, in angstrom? 5106.0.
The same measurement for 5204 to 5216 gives 5215.5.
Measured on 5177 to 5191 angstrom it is 5190.0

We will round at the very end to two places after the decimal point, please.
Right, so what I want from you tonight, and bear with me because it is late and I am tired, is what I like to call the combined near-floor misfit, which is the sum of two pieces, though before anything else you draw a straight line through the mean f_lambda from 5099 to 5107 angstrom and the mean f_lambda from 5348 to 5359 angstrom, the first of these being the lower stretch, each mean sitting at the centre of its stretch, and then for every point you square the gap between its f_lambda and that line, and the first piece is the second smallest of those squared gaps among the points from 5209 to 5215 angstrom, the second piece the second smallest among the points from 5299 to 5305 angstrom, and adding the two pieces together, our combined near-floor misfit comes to 0.10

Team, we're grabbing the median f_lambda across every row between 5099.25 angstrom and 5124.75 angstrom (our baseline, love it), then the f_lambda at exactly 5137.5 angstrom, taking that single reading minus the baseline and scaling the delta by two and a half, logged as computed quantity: -1.0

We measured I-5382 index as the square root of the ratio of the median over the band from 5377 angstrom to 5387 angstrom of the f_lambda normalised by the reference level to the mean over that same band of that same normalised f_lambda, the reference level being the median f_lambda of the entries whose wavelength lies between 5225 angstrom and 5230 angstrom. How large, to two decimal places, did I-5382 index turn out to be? 1.01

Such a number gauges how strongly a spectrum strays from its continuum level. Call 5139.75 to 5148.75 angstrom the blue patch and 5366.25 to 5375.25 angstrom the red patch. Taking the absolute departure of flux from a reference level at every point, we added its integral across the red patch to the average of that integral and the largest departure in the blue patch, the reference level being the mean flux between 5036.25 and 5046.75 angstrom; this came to 7.0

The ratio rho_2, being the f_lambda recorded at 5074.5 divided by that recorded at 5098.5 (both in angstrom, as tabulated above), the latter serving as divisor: 1.07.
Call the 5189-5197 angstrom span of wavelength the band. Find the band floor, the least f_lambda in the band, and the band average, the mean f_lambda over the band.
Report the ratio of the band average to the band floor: 1.08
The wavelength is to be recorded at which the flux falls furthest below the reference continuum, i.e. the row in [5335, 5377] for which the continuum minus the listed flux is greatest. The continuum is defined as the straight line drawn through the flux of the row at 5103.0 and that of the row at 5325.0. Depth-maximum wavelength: 5343.0 angstrom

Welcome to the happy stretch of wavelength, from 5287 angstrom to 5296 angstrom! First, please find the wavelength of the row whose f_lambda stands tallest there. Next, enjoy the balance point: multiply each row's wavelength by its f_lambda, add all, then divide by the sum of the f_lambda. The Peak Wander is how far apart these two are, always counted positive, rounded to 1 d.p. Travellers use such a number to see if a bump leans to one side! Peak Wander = 2.2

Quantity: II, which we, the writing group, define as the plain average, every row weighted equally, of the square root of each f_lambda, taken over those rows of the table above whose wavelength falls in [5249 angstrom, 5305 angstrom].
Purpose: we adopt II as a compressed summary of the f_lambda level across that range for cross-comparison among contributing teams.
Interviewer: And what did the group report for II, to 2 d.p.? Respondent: 2.93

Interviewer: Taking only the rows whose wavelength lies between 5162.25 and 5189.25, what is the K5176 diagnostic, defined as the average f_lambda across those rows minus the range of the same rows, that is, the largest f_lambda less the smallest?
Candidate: 6.5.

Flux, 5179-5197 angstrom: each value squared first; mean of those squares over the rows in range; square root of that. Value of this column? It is 8.45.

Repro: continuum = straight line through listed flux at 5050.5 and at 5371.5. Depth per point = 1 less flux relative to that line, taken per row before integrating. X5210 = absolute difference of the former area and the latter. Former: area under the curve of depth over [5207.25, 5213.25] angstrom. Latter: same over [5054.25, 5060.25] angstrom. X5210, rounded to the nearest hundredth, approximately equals 0.37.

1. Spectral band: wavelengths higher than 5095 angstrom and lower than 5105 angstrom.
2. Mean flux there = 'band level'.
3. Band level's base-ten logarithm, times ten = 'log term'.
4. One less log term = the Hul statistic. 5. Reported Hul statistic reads -8.54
